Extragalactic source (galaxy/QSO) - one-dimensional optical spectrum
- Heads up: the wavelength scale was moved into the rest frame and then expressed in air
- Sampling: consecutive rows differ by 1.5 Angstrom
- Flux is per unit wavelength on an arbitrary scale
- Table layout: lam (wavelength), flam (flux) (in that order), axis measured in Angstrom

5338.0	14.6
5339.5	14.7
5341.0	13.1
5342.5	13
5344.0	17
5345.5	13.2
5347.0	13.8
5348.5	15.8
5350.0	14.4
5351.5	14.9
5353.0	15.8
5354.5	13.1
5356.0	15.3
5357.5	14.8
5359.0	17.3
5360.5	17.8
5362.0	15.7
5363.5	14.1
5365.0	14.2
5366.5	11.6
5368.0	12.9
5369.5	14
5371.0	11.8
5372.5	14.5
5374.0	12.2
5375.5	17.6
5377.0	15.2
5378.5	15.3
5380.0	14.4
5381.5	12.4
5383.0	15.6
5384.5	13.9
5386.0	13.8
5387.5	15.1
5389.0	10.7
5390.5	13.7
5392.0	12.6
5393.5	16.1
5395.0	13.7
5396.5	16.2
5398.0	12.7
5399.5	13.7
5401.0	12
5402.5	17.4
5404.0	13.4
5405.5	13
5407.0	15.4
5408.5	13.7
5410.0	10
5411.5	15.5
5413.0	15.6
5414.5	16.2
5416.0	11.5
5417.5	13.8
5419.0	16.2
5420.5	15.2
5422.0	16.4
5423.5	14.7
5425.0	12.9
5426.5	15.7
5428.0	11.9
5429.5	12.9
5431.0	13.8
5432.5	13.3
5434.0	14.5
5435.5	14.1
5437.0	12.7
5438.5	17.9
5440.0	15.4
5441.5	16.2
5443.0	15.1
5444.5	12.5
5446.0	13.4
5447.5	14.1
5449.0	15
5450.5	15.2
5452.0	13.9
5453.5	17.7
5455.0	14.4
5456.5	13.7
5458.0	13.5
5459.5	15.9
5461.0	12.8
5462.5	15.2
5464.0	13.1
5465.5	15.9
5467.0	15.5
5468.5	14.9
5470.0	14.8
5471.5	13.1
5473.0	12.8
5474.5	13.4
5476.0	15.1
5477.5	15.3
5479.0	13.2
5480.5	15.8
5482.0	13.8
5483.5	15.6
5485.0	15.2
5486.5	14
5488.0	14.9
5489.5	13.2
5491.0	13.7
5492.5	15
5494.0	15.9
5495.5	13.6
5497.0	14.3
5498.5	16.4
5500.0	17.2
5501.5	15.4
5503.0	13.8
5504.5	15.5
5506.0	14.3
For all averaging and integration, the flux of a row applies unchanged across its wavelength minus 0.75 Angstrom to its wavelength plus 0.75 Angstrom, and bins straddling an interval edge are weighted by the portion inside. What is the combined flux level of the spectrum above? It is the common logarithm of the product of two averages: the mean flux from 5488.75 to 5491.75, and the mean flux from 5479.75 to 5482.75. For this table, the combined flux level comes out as 2.30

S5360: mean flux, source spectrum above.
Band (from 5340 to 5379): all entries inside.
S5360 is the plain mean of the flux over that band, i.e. 14.55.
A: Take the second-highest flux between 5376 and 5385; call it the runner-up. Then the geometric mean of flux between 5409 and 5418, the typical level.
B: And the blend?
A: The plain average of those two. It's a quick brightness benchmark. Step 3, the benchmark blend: 14.4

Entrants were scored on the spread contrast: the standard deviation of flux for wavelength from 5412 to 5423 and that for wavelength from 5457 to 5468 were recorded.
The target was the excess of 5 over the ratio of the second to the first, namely 4.2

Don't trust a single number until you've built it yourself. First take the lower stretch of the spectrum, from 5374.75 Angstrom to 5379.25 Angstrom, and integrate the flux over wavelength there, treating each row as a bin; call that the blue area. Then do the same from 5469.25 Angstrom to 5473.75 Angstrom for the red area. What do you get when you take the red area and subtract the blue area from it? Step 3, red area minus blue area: -11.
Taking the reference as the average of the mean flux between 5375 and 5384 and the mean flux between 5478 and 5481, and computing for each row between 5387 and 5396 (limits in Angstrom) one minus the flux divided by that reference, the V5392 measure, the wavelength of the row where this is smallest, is 5393.5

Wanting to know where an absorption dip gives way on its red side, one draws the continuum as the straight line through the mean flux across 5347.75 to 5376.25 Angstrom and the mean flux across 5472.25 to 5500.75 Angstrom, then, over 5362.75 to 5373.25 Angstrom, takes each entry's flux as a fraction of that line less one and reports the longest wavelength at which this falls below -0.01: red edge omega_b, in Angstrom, 5371.0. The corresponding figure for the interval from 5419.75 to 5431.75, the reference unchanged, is 5431.0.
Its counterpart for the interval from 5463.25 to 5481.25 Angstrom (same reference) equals 5479.0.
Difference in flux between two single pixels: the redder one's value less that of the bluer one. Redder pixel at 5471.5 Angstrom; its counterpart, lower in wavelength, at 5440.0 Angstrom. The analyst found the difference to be -2.3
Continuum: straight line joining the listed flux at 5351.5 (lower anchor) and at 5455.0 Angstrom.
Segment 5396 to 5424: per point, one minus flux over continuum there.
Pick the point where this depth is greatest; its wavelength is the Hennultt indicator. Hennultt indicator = 5410.0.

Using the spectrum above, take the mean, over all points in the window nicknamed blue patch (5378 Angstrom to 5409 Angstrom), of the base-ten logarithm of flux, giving 1.14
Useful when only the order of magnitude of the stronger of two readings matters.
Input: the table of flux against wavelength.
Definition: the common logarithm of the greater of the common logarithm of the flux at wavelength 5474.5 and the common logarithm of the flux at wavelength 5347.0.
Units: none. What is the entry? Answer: 0.057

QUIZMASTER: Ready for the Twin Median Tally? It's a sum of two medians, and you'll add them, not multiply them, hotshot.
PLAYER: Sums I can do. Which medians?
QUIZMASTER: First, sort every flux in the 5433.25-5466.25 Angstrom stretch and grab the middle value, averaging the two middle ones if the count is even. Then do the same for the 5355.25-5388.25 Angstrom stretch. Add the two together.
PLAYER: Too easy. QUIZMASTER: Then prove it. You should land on 28.9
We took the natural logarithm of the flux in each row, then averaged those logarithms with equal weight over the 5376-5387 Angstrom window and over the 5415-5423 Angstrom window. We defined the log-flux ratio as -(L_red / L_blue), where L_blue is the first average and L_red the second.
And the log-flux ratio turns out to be -1.00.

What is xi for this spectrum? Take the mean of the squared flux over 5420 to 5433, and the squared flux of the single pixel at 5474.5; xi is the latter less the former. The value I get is -21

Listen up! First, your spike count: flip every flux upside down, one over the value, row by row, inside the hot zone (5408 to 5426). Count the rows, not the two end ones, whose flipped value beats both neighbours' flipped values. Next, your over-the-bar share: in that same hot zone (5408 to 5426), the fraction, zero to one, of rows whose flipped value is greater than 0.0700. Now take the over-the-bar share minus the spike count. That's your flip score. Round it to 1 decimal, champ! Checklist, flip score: -2.6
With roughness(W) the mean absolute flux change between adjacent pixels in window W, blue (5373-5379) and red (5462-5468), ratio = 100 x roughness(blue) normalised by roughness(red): 149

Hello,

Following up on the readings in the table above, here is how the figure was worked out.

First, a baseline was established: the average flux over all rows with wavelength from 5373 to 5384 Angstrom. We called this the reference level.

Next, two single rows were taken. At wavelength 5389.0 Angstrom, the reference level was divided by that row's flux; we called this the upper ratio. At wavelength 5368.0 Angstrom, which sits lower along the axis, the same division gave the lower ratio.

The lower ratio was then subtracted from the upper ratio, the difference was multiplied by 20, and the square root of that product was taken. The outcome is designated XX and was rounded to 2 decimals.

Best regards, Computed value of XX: 2.16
